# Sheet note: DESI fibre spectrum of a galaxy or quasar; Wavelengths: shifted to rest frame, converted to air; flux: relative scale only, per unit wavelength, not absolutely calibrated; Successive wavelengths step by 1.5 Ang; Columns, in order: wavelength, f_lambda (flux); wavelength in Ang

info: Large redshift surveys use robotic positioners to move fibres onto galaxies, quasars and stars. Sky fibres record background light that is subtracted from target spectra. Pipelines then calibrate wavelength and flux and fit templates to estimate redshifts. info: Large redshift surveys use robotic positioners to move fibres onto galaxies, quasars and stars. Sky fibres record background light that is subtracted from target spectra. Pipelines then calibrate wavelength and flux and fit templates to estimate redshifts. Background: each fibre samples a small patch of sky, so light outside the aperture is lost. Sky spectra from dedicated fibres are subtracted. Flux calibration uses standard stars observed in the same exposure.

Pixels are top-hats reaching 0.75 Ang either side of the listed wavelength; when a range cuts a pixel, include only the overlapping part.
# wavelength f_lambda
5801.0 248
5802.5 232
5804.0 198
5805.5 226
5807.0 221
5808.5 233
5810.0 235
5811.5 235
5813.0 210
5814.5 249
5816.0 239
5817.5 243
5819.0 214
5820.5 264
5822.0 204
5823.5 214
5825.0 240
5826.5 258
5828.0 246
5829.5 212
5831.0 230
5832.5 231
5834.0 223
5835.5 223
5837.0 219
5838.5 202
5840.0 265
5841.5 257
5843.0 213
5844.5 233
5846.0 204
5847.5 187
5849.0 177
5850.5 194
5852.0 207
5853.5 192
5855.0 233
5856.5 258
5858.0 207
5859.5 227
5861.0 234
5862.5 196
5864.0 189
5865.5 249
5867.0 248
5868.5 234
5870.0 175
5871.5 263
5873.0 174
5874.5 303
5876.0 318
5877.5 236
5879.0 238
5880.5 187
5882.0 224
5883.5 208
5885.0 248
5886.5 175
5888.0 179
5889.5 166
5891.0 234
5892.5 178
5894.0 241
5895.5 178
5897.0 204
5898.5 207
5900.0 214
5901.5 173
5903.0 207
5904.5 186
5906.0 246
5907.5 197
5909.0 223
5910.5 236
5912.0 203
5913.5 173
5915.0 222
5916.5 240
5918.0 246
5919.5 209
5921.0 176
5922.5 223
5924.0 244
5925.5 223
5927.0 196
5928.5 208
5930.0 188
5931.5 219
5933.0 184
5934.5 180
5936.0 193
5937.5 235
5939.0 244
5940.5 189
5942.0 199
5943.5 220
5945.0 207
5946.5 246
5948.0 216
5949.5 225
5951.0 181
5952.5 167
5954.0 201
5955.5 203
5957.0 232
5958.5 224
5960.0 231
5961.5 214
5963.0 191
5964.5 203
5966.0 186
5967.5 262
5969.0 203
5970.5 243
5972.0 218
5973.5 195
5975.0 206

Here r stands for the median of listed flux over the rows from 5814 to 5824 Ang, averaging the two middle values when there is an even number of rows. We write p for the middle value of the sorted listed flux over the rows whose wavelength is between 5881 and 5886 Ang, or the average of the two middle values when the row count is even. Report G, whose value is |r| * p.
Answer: 53536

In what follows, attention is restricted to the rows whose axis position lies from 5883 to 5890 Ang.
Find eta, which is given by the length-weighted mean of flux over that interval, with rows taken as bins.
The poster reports 196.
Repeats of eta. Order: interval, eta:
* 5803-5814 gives 223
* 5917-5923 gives 214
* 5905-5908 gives 221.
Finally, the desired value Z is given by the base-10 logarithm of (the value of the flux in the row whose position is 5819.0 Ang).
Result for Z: 2.33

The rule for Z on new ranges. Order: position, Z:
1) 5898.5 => 2.32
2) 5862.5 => 2.29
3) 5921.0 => 2.25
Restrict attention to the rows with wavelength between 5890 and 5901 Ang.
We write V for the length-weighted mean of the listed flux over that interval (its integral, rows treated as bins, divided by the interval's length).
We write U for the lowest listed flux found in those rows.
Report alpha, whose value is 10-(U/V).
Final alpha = 9.14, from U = 178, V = 206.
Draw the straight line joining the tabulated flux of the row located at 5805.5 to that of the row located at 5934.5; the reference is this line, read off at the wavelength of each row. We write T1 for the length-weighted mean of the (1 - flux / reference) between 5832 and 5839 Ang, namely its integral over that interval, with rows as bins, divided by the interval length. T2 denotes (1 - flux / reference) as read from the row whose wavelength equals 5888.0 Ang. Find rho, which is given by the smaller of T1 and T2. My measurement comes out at -0.02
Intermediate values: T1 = -0.021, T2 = 0.089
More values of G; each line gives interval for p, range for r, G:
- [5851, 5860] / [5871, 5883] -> 51429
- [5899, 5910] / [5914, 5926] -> 46161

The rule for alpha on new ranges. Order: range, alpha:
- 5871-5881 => 9.29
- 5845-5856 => 9.12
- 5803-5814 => 9.11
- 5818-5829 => 9.13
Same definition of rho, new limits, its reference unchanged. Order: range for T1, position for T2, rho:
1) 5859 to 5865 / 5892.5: -0.03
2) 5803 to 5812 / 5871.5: -0.30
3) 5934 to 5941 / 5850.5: -0.17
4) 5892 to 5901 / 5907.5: -0.05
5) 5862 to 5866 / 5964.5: -0.20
